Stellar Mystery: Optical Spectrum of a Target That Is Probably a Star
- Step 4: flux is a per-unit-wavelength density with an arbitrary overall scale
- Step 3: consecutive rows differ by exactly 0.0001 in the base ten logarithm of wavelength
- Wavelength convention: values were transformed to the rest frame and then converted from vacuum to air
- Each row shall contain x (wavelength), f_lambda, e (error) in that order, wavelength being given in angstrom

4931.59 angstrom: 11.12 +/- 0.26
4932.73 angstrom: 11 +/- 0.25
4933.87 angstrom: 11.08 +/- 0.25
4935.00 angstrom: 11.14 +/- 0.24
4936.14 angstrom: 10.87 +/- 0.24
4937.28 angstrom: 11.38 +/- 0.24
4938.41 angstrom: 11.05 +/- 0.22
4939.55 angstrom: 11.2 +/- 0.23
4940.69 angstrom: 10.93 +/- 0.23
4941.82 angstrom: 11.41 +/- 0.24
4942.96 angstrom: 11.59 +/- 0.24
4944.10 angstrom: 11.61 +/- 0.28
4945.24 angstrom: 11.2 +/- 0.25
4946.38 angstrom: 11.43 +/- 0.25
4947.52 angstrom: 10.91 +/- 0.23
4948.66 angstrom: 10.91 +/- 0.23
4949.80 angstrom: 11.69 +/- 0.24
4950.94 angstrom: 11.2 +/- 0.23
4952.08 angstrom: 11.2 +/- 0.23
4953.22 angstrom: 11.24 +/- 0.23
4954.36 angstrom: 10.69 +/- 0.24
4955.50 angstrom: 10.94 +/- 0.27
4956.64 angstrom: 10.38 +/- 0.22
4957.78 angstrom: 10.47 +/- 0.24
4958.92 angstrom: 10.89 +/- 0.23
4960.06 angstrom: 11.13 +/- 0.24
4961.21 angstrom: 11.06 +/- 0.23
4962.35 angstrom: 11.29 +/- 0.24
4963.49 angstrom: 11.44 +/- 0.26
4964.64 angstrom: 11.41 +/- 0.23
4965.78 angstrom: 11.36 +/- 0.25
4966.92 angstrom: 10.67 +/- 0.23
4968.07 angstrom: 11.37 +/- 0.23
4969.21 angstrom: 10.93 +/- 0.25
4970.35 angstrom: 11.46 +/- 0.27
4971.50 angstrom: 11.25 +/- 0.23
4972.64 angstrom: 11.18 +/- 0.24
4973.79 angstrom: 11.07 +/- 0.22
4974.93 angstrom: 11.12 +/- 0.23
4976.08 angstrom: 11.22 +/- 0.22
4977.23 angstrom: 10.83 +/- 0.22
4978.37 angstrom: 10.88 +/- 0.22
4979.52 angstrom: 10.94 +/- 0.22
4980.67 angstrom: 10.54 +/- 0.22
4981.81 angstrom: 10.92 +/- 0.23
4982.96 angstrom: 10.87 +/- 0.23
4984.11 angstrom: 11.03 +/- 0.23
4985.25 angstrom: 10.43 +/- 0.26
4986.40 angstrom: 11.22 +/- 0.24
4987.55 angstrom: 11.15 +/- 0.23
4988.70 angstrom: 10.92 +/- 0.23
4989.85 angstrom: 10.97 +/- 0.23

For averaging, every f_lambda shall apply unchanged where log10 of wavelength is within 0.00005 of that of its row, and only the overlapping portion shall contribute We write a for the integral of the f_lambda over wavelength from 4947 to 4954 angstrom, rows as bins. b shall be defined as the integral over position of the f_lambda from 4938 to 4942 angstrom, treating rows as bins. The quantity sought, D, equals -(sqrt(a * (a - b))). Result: -51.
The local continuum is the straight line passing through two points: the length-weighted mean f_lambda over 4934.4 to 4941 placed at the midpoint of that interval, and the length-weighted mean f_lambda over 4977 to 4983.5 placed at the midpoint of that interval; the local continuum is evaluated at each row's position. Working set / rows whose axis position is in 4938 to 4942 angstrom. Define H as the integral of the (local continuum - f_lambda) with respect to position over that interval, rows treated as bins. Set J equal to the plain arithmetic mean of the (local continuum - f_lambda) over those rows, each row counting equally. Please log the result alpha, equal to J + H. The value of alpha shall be -0.2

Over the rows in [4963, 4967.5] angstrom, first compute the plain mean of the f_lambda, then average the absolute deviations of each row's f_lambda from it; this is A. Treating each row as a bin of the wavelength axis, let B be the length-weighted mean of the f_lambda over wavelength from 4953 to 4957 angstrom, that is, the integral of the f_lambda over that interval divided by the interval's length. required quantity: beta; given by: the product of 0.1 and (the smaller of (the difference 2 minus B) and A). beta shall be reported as -0.881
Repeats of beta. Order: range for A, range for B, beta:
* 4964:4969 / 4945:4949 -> -0.911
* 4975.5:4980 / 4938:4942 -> -0.913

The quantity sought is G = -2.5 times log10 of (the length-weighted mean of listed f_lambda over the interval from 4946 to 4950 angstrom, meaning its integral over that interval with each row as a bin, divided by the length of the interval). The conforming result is -2.62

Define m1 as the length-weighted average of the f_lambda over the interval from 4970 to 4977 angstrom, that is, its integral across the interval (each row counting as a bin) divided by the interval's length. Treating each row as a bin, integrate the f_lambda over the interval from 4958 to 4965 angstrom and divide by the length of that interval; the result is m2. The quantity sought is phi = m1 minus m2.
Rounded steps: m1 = 11.2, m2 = 11.2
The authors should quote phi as 0.0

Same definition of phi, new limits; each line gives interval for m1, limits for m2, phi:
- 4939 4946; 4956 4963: 0.4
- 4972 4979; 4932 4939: 0.0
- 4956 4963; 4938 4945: -0.4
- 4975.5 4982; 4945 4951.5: -0.3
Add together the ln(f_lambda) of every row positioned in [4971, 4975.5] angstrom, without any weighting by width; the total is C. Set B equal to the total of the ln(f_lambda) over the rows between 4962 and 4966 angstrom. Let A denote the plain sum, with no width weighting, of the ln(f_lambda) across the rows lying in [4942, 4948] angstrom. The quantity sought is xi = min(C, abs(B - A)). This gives 2.4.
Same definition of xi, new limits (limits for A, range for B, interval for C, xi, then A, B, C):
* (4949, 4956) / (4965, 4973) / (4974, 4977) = 2.4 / 14.5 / 16.9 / 5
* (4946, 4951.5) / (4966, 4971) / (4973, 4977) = 2.5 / 12.1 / 9.6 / 7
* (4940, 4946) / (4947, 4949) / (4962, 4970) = 7.4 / 12.1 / 4.8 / 17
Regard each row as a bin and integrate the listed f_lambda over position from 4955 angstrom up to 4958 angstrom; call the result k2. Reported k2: 32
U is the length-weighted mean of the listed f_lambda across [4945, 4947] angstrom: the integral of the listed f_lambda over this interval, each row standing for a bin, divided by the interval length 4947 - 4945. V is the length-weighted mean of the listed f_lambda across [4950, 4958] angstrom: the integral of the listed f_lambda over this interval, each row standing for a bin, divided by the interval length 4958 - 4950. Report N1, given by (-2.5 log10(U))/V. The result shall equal -0.241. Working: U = 11.3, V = 10.94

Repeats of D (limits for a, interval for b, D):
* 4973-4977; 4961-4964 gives -22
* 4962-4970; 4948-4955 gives -32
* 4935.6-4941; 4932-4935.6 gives -35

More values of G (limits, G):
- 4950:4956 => -2.61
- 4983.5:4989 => -2.60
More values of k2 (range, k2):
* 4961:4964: 34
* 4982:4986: 43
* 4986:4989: 33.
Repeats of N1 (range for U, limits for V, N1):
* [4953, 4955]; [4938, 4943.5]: -0.231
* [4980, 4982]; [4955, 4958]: -0.243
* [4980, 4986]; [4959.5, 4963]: -0.231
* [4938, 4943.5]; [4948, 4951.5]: -0.233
